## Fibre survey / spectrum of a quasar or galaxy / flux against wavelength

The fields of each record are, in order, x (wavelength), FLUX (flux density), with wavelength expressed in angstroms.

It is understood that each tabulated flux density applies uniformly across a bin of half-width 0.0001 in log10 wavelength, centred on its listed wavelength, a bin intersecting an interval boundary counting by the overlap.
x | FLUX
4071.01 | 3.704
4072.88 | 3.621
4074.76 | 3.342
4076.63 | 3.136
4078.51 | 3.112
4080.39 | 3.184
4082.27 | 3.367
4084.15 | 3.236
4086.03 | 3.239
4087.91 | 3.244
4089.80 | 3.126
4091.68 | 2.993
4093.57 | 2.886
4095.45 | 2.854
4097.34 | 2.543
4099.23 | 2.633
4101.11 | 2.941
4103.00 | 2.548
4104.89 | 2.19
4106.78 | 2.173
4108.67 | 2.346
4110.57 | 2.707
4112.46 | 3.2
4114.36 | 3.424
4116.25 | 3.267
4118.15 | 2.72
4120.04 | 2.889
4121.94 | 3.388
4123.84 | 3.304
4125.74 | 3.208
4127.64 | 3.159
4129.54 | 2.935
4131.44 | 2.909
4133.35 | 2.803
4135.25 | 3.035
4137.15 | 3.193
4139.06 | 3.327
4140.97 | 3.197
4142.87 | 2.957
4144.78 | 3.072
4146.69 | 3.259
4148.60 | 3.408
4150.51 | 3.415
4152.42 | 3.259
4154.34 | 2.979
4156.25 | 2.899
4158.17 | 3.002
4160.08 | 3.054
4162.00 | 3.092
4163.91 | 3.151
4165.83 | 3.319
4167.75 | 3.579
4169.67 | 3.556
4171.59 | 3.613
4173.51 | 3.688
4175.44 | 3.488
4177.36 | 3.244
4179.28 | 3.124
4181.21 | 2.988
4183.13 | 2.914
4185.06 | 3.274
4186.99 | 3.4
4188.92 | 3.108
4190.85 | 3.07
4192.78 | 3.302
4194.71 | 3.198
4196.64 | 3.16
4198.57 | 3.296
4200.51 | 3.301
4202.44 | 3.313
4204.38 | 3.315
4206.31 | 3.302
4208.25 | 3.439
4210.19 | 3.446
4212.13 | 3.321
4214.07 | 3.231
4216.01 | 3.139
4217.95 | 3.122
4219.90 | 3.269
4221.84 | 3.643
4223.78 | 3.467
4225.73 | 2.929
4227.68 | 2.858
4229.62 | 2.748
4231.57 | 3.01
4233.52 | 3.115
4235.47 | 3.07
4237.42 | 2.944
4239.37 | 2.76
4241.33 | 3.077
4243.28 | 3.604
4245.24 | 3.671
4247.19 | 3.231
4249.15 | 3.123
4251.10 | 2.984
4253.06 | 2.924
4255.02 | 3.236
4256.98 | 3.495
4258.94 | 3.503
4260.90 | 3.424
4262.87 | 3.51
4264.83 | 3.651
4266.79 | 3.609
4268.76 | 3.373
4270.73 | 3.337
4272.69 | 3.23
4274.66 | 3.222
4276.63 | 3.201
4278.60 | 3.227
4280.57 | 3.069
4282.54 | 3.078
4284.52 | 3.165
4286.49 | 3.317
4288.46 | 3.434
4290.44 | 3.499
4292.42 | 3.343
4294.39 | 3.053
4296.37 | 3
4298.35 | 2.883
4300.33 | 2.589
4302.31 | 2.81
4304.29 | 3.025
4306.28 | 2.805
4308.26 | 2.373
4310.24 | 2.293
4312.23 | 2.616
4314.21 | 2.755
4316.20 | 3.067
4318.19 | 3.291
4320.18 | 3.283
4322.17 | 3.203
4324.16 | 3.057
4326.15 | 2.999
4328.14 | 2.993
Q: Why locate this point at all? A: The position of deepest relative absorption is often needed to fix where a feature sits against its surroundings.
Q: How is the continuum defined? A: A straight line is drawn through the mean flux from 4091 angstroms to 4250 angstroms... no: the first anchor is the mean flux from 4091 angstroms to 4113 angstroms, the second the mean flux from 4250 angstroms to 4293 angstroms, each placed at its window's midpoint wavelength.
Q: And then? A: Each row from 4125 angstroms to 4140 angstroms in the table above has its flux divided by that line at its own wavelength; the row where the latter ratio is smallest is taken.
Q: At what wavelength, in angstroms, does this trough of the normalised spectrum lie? 4133.35 angstroms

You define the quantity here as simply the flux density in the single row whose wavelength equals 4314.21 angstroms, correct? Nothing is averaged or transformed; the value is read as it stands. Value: 2.755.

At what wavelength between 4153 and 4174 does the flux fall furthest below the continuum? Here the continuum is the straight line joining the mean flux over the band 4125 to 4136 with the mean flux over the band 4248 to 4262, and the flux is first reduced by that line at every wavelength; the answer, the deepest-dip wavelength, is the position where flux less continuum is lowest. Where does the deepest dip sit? 4156.25 angstroms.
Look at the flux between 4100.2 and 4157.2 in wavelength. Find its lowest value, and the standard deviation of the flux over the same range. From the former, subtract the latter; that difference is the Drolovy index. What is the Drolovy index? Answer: 1.83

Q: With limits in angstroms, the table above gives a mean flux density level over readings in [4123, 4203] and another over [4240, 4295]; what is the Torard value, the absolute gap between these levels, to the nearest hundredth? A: 0.10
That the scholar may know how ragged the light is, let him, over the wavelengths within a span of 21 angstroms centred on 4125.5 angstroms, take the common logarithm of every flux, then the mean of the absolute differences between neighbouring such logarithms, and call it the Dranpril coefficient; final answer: 0.029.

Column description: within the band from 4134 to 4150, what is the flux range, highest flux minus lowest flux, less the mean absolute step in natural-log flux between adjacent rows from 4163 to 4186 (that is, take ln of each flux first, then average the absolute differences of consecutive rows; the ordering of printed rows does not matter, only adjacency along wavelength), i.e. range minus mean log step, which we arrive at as 0.40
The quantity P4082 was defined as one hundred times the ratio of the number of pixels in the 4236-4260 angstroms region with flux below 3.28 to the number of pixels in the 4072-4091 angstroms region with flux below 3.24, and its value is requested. 133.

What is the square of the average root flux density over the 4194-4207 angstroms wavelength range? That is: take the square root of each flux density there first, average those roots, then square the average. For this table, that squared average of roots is 3.27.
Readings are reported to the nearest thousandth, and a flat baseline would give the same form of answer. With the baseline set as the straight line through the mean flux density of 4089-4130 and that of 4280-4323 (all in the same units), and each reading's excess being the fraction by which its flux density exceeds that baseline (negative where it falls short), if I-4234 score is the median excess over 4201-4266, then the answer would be 0.097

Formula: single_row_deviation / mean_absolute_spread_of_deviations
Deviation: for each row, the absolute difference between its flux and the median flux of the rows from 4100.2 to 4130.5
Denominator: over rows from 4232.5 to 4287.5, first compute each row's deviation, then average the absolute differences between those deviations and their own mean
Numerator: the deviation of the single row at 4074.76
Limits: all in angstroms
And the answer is 2.2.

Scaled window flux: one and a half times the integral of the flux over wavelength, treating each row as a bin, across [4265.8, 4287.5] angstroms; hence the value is 106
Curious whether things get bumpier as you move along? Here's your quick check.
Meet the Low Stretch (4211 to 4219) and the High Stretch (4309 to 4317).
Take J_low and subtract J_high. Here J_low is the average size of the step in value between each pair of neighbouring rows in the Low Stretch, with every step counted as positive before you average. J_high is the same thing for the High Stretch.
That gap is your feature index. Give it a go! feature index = -0.19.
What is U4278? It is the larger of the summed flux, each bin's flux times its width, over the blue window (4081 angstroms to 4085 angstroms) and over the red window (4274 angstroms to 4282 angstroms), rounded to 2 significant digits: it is 25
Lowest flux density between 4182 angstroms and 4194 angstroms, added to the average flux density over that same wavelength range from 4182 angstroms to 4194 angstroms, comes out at 6.09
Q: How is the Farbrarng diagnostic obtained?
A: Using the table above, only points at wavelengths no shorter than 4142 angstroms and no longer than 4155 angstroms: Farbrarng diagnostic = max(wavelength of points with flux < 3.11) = 4154.34 angstroms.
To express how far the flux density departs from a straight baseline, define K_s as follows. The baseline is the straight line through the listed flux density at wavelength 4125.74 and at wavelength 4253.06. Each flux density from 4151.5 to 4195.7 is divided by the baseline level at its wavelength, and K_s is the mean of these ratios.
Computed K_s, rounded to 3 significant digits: 1.04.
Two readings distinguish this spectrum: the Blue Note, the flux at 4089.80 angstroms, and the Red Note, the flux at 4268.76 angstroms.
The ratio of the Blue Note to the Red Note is 0.93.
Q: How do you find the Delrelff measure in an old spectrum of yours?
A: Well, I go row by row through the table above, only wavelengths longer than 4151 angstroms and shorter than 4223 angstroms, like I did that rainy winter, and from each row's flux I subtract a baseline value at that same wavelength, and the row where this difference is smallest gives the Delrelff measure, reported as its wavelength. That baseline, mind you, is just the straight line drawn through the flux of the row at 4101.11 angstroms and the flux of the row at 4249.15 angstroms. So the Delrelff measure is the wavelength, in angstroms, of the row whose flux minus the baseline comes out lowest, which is 4183.13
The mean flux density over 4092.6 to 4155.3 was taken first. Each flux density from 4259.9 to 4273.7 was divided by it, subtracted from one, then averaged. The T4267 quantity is -0.16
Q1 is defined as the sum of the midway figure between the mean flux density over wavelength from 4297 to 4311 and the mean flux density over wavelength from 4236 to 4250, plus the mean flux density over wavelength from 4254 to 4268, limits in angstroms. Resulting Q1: 6.43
